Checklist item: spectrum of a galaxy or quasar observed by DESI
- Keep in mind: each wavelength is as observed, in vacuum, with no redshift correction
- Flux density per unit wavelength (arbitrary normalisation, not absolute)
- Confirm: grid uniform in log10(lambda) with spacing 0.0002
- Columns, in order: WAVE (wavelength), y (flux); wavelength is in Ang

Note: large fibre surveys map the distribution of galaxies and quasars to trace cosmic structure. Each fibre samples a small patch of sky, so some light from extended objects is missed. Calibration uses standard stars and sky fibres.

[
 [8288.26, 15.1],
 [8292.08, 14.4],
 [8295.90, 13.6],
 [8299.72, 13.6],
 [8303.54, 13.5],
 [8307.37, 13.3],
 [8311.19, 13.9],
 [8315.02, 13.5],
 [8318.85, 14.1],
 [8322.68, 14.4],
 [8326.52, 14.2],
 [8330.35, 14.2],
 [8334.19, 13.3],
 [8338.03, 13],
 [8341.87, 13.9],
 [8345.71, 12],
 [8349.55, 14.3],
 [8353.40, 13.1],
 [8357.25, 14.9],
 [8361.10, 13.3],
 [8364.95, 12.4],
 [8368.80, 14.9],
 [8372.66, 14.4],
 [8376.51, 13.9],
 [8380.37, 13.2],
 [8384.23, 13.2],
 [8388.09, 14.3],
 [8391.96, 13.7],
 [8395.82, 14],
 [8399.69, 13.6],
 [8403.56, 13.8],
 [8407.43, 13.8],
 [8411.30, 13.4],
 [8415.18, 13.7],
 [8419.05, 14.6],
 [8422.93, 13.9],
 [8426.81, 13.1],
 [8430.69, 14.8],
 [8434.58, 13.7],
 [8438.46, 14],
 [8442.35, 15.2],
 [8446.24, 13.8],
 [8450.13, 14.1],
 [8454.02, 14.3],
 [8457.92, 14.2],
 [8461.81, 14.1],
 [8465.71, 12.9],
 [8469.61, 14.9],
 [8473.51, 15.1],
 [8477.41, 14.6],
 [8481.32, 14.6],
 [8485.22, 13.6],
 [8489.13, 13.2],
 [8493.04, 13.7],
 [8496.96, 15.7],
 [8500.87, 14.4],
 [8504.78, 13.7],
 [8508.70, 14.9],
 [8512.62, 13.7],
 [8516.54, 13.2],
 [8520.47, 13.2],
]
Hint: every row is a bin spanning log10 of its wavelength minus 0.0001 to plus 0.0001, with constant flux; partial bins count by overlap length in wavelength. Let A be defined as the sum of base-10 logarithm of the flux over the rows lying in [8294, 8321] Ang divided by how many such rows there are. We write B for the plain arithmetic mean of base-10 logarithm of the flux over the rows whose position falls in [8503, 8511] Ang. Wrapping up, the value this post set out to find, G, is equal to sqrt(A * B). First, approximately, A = 1.13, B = 1.15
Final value 1.14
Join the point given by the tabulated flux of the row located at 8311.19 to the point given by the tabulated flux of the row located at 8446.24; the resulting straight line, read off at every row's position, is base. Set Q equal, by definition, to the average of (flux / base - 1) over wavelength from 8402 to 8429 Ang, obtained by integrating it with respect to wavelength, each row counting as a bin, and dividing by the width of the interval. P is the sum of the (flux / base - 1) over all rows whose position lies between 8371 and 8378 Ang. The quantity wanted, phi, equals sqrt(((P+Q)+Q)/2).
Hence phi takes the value 0.13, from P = 0.043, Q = 0.00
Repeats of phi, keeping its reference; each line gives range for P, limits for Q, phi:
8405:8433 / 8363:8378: 0.15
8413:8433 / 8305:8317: 0.11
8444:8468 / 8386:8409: 0.16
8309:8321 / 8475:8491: 0.11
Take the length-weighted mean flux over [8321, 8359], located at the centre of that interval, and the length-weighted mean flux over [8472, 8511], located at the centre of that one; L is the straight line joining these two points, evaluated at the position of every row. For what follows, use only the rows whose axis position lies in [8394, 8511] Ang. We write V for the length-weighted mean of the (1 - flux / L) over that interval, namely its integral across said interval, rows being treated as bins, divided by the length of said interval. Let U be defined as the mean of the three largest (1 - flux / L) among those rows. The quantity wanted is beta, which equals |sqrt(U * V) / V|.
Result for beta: 4.2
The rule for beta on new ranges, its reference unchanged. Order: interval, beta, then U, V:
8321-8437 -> 3.5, 0.100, 0.0080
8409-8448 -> 3.3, 0.047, 0.0043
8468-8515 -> 10.1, 0.059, 0.0006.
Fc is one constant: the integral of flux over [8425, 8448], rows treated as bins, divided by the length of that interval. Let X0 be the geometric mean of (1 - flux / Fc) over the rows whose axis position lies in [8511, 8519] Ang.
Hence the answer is 0.043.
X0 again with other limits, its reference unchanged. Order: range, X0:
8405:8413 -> 0.033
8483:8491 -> 0.048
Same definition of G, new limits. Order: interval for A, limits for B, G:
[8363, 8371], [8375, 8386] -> 1.13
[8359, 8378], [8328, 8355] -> 1.13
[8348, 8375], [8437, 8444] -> 1.15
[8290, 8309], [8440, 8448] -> 1.15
